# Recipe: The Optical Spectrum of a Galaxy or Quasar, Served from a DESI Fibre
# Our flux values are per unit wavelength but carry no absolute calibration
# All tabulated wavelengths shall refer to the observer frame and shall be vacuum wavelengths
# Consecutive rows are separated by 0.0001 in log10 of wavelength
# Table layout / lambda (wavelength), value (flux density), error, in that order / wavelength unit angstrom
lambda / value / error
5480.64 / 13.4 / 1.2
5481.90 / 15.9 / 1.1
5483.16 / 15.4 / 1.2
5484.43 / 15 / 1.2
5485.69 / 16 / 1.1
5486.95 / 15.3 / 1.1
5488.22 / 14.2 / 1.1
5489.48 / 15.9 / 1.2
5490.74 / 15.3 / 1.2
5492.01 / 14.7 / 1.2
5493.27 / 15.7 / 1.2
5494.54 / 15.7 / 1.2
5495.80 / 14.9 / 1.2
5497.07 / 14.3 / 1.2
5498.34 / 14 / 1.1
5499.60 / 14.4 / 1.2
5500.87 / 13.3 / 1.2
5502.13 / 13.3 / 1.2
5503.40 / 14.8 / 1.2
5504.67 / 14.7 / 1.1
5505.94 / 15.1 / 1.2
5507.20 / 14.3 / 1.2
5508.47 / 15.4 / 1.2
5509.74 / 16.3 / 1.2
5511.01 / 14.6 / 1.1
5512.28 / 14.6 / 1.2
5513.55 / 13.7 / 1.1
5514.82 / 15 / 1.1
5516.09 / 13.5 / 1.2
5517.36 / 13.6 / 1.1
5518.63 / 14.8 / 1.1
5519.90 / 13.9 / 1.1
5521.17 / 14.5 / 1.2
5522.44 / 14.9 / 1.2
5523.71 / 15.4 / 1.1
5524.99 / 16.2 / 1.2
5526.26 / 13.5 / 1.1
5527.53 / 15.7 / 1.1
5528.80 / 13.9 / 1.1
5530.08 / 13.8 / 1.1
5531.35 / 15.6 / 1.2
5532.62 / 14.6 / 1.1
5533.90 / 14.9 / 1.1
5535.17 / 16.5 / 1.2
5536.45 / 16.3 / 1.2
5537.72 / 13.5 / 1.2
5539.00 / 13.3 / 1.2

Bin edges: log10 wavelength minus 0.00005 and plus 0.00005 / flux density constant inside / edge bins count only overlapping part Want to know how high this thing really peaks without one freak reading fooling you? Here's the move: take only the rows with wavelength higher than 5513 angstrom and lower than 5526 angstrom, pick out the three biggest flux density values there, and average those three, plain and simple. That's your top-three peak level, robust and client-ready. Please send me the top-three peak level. 15.5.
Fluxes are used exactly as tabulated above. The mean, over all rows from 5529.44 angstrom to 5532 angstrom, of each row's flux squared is 217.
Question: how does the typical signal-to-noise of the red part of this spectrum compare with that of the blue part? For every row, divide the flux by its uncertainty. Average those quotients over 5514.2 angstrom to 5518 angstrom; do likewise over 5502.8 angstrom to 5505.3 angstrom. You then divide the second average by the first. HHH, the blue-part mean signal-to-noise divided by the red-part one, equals 1.03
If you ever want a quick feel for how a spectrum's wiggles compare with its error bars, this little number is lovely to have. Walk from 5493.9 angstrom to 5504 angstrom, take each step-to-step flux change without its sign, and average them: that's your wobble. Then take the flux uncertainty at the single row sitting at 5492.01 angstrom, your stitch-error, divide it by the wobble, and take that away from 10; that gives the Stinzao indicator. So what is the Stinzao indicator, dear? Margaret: 8.21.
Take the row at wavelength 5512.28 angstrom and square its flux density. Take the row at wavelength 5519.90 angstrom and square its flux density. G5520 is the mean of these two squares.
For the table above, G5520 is 203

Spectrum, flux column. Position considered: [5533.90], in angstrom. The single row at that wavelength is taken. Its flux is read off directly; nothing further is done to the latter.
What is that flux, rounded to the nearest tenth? 14.9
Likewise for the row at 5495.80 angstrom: 14.9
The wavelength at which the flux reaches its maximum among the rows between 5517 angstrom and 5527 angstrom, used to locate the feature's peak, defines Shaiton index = 5524.99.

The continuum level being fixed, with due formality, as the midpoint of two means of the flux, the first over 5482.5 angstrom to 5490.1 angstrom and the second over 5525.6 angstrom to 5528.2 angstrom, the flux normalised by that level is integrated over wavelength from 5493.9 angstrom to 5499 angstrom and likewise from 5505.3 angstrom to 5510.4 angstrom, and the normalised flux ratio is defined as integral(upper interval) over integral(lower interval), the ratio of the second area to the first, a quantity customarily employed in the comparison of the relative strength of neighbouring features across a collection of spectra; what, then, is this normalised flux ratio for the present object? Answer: 1.04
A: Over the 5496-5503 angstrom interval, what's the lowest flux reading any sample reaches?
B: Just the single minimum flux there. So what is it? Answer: 13.3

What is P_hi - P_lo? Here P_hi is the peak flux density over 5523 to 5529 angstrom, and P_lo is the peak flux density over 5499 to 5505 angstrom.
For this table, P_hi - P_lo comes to 1.4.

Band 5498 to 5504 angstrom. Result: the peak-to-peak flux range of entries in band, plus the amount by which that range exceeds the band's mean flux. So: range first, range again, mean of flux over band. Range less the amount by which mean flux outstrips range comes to -11.0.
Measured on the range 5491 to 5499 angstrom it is -11.5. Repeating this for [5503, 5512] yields -11.0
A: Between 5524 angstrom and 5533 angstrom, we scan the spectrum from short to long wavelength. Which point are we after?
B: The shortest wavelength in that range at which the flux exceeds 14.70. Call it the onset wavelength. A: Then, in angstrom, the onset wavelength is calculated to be 5524.99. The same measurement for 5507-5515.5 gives 5508.47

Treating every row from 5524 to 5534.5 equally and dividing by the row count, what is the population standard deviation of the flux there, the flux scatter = 0.9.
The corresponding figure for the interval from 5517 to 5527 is 0.9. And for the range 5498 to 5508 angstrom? 0.6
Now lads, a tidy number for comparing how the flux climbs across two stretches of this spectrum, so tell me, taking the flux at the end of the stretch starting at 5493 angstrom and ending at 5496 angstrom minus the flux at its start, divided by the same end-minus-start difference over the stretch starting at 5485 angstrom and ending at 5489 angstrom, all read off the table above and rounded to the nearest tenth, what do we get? 0.4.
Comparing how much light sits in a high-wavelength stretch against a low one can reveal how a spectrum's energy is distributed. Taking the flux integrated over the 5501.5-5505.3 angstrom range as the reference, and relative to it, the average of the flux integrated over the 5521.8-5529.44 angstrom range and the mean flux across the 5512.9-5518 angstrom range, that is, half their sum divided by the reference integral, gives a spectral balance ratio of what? 1.2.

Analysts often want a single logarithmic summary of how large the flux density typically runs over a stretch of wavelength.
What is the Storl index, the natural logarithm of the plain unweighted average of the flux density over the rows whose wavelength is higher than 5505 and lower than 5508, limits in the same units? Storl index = 2.69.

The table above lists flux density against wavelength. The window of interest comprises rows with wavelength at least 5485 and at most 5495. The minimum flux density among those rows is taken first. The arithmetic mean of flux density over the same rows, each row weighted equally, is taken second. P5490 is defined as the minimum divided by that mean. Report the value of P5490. 0.925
